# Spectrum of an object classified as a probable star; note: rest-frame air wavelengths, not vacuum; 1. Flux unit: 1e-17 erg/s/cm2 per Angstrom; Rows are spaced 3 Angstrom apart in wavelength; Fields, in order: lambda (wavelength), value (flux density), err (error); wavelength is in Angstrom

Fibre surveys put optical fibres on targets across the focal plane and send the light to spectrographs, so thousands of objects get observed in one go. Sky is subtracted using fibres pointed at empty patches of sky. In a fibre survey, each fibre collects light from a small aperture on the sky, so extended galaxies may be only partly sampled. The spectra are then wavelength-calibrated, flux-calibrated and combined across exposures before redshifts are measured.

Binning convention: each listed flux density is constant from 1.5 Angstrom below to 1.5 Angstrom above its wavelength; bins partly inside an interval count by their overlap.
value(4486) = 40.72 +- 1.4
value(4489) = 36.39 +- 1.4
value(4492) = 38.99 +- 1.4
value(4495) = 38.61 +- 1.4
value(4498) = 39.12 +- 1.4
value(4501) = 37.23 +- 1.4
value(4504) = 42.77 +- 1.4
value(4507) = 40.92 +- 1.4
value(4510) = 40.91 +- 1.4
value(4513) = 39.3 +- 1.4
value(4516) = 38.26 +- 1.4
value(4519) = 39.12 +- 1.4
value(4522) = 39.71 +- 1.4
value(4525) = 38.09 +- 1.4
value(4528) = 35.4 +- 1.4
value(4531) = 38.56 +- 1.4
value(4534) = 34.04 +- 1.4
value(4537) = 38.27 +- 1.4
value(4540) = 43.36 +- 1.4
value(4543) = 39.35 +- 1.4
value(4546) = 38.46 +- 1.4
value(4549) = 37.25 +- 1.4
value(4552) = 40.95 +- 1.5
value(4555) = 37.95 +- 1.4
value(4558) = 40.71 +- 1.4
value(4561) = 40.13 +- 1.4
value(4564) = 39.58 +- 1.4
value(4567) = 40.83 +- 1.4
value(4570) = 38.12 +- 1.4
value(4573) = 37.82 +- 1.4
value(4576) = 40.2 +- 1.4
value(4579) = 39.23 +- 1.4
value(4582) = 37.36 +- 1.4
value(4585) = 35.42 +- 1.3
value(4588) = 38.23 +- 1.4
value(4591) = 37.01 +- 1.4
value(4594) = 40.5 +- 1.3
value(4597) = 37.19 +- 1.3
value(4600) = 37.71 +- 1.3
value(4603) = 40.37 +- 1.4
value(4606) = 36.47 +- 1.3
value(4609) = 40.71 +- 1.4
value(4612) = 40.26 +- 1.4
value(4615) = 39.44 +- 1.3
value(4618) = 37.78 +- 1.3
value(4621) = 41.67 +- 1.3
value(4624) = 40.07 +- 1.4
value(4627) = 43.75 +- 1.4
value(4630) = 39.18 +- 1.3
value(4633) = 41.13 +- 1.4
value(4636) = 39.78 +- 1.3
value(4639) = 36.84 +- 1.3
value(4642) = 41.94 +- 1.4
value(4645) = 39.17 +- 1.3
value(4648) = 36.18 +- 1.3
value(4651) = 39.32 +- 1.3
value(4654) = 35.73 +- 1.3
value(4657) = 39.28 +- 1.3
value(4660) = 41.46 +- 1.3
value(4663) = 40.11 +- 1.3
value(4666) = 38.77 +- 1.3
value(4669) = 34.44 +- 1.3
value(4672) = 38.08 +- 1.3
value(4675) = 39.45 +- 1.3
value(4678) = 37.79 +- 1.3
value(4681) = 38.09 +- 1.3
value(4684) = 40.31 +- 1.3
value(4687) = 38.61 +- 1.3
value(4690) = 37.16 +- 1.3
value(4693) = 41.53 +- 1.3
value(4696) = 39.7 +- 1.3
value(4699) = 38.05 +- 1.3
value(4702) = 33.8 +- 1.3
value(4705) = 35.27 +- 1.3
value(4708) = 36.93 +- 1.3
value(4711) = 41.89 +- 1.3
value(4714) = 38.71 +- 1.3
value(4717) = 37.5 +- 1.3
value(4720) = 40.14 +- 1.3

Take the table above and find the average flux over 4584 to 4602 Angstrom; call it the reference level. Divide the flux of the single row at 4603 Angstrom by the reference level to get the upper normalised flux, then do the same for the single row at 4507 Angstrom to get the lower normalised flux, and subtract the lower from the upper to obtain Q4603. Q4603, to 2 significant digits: -0.015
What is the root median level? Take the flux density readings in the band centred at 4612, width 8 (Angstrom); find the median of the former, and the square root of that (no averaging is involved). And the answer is 6.35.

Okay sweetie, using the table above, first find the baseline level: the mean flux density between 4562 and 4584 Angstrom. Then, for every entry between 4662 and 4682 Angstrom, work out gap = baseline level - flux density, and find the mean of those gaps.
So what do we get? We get 0.9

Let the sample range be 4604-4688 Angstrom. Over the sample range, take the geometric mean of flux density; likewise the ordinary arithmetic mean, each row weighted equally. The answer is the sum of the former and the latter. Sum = 78.2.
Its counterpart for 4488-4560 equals 77.8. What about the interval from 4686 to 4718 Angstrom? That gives 76.1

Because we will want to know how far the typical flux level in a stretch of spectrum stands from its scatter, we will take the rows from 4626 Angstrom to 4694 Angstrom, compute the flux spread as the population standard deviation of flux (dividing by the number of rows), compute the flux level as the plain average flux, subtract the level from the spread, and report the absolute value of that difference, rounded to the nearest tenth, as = 36.9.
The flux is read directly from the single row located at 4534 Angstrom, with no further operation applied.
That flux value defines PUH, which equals 34.04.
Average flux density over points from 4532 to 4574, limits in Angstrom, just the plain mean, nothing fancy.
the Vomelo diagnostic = 39.1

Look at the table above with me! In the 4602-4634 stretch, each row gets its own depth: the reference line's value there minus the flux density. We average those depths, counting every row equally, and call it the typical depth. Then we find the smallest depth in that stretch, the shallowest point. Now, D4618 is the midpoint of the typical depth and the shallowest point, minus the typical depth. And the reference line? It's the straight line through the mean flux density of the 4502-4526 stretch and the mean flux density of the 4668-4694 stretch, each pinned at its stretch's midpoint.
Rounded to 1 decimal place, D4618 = -1.9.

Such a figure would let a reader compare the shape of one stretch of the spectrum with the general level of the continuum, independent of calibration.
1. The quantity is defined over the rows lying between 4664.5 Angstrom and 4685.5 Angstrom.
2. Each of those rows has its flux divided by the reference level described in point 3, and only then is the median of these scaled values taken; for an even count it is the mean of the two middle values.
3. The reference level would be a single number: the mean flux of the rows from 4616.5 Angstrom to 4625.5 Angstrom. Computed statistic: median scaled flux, 0.96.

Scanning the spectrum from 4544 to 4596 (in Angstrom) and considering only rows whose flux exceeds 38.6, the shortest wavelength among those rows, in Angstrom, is 4552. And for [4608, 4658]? 4609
